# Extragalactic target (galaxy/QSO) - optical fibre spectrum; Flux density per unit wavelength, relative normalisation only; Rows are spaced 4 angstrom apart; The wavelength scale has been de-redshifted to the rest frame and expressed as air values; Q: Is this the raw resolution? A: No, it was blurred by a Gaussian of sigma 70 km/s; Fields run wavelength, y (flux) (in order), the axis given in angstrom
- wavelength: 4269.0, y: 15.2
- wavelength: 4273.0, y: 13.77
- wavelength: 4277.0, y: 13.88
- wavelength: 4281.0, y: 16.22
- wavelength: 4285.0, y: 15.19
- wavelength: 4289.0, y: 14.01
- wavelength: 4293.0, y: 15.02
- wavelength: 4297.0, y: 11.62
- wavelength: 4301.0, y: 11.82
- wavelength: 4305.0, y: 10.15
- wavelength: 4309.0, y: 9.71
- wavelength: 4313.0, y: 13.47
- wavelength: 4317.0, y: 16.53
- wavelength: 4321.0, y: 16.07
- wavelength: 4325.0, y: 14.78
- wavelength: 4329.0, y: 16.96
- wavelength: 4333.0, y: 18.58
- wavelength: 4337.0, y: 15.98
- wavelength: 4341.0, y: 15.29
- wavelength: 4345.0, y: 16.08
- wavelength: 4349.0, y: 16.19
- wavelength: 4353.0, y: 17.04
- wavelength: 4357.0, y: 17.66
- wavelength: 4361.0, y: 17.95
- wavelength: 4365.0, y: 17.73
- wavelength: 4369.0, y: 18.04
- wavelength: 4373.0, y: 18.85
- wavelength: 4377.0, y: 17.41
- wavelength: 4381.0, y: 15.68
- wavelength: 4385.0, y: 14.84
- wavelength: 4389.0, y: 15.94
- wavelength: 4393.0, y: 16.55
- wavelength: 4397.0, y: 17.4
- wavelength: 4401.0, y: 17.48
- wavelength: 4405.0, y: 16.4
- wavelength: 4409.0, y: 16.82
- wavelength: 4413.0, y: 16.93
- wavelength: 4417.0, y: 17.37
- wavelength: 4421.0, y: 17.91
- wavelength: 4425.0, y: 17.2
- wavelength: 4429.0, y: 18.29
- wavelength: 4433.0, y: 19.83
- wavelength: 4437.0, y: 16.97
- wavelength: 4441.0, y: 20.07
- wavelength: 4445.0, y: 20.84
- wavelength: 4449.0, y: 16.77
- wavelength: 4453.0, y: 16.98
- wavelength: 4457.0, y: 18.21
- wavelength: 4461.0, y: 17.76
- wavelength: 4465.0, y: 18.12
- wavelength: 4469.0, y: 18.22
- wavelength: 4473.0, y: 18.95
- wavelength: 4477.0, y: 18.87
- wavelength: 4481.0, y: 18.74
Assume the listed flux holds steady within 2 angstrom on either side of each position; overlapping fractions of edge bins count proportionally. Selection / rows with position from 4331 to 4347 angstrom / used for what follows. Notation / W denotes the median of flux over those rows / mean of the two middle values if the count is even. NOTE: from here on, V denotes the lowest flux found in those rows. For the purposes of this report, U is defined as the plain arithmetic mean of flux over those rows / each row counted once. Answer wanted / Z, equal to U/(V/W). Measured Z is 17.3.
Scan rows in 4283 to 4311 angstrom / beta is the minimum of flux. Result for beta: 9.71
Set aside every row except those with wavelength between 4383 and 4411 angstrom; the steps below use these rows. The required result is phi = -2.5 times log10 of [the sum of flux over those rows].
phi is -5.16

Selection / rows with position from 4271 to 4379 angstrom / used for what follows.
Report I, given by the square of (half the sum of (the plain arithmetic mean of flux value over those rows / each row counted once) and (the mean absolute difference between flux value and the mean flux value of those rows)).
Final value 75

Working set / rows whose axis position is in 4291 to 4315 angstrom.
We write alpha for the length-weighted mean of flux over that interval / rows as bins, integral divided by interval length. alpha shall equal 12.0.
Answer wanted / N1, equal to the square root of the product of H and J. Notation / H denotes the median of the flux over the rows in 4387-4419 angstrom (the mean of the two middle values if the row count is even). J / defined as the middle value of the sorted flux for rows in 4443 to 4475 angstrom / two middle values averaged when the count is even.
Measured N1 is 17.5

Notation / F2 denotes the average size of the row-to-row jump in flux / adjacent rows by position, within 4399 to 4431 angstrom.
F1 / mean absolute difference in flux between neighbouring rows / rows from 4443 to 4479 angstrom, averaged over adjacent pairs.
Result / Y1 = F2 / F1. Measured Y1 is 0.7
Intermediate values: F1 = 0.9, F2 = 0.63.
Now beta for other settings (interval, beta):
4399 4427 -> 16.4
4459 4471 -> 17.76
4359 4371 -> 17.73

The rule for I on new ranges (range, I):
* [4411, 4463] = 92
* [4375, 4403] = 75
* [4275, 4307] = 58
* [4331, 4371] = 81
